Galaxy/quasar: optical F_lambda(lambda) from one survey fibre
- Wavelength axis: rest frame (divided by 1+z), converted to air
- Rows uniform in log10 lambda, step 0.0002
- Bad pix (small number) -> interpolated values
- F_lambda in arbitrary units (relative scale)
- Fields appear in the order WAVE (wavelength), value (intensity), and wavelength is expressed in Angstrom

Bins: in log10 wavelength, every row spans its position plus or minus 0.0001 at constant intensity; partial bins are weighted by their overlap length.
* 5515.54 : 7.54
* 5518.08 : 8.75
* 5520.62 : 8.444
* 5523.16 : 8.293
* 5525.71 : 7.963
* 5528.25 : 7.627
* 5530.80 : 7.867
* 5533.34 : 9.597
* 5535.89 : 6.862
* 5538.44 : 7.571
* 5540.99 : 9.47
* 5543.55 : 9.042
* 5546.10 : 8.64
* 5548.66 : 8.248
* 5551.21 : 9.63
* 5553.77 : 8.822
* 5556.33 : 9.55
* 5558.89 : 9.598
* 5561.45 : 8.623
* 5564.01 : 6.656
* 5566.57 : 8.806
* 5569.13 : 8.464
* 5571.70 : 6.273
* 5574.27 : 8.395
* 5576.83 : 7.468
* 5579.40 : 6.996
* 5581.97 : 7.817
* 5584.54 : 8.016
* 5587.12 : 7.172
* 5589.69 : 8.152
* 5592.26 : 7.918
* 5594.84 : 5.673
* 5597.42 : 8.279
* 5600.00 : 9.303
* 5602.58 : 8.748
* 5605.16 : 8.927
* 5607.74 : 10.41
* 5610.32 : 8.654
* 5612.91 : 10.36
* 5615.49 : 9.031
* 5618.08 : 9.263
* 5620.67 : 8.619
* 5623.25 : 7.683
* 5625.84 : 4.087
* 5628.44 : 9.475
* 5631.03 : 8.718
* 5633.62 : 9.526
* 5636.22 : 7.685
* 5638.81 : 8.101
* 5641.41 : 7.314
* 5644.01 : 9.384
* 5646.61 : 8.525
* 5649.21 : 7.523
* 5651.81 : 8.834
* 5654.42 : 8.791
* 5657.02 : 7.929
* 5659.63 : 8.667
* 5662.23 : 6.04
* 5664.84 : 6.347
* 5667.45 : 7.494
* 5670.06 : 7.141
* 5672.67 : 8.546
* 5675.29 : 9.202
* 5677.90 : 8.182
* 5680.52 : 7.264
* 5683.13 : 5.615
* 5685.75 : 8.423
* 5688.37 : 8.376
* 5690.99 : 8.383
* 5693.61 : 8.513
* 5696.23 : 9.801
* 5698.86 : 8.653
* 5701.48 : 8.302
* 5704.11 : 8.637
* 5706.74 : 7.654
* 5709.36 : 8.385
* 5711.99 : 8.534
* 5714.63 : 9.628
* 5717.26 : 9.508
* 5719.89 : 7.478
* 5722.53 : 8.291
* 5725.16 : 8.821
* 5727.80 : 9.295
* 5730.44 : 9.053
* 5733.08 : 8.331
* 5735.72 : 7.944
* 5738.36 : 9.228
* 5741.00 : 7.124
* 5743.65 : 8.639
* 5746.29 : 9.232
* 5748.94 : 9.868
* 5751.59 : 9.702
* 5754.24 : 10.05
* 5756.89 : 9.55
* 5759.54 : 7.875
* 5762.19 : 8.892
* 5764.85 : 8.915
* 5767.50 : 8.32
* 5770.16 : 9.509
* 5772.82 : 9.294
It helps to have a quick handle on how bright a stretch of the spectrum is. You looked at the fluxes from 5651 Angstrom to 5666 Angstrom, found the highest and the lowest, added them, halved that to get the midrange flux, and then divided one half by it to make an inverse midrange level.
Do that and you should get 0.067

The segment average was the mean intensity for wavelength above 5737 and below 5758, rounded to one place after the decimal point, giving 9.2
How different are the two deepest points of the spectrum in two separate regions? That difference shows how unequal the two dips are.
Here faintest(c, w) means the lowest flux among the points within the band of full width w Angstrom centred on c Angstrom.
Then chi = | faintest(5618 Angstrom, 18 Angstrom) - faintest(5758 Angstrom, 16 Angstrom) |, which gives 3.79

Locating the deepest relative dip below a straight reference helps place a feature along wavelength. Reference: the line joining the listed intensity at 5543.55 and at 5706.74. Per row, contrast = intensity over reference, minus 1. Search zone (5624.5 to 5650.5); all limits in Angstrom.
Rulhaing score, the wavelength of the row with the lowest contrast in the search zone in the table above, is 5625.84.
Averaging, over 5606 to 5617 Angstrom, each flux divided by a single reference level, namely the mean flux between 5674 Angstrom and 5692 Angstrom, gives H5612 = 1.21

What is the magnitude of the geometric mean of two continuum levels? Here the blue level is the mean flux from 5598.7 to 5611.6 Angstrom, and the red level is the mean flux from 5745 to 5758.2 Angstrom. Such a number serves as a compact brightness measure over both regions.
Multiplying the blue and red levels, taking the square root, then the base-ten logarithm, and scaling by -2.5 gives -2.44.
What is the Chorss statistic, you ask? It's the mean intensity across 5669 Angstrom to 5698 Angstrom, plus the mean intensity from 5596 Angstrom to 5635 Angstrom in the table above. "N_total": 16.9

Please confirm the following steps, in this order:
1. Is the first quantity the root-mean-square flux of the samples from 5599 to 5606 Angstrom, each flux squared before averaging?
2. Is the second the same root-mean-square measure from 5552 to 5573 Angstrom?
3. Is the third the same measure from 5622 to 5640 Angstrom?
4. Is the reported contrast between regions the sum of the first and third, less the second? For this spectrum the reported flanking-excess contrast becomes 8.6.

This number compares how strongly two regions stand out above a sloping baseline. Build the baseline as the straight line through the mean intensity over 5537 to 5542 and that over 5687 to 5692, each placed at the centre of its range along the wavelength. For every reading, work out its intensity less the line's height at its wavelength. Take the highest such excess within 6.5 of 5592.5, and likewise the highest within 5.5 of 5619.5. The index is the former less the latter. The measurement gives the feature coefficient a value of -1.0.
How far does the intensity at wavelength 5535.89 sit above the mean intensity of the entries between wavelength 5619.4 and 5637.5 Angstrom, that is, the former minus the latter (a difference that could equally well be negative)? -1.1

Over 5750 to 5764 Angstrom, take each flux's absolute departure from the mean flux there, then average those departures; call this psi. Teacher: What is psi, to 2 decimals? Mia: 0.66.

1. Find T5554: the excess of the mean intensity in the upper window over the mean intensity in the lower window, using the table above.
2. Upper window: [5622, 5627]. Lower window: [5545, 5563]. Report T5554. -3.1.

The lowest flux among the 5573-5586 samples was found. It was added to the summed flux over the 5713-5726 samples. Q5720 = 50.7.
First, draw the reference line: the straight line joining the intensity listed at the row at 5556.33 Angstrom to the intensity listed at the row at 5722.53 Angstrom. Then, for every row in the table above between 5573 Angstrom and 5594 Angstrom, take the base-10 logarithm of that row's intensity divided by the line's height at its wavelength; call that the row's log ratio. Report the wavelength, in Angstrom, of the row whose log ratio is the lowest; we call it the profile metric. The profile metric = 5579.40 Angstrom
